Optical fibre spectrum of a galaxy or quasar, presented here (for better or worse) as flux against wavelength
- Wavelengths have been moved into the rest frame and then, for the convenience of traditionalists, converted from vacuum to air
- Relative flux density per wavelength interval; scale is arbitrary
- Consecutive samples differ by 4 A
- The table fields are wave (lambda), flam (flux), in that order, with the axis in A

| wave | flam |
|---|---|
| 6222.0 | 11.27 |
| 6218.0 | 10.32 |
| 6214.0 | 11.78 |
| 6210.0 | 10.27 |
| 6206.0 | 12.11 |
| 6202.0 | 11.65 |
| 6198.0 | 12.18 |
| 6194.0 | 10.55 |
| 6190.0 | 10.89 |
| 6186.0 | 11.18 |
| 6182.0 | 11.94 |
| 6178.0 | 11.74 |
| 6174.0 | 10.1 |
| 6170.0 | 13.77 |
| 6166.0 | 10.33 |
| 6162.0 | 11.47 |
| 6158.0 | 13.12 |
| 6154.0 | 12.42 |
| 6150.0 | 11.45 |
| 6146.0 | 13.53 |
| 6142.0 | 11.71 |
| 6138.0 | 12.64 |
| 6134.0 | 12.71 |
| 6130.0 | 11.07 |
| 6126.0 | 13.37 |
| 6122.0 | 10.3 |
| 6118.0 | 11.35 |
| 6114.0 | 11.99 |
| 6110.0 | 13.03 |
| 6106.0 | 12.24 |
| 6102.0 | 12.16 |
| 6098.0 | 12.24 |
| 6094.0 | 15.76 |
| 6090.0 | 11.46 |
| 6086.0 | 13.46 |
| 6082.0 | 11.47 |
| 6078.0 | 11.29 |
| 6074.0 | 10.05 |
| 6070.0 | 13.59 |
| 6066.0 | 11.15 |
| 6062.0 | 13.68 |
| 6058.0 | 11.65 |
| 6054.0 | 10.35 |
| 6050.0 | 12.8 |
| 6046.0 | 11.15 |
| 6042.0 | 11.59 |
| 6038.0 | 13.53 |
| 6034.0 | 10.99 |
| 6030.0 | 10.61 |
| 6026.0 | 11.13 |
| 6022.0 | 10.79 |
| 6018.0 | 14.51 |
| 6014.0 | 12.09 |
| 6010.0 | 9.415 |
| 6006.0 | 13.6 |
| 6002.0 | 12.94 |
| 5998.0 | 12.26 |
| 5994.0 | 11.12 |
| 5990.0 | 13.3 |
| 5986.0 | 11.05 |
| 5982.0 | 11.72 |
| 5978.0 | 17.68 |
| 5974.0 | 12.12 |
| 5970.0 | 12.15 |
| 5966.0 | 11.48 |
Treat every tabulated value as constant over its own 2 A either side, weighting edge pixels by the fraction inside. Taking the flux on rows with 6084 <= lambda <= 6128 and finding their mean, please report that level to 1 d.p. 12.5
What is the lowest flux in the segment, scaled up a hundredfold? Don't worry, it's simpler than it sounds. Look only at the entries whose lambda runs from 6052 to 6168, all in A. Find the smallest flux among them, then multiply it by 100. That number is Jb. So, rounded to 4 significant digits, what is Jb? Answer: 1005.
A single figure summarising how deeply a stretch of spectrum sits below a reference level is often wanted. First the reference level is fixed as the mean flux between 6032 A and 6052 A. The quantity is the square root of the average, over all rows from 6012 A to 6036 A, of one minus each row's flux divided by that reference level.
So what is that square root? 0.16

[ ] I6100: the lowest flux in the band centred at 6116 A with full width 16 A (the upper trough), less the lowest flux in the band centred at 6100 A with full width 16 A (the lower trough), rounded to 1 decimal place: -1.9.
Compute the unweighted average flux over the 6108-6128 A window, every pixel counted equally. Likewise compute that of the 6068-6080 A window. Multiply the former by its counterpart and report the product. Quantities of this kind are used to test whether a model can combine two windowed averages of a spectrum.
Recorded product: 140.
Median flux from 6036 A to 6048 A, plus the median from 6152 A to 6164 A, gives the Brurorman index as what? 24.0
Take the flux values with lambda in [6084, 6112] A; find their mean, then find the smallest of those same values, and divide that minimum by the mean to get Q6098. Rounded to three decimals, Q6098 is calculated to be 0.888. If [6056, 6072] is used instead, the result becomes 0.891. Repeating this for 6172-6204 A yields 0.895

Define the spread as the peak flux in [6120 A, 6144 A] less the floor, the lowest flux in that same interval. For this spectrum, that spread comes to 3.07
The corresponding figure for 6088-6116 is 4.30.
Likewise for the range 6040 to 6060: 2.45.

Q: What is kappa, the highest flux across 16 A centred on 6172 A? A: 13.77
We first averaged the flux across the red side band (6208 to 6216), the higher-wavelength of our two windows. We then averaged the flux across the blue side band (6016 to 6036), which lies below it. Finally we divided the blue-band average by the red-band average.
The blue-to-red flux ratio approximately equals 1.05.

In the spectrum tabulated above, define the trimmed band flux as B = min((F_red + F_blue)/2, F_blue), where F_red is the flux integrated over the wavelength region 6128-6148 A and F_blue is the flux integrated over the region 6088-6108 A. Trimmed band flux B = 251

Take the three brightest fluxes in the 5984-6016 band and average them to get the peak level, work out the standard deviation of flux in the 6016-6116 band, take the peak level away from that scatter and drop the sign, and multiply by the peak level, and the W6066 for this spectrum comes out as 158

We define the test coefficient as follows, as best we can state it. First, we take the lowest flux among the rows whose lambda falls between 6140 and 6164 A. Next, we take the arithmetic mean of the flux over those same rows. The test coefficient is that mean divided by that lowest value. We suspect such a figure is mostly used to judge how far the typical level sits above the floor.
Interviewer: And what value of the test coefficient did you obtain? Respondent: 1.07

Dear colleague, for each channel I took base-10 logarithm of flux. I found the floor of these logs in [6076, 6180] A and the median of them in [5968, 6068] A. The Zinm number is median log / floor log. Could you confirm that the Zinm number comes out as 1.064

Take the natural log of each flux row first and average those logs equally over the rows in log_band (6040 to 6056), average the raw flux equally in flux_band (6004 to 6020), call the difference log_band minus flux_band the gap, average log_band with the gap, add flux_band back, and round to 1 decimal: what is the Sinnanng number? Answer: 8.6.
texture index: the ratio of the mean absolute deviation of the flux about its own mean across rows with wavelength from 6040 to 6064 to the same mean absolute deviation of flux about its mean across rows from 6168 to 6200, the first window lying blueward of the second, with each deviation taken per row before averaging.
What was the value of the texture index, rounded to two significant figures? 1.1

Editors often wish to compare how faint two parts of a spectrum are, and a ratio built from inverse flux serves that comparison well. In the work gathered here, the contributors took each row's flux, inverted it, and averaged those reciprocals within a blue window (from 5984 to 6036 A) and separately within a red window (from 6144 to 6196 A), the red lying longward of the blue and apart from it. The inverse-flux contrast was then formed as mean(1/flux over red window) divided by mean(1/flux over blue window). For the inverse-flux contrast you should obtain 1.00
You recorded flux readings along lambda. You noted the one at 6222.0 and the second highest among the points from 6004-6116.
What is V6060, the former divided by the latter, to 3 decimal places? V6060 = 0.777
